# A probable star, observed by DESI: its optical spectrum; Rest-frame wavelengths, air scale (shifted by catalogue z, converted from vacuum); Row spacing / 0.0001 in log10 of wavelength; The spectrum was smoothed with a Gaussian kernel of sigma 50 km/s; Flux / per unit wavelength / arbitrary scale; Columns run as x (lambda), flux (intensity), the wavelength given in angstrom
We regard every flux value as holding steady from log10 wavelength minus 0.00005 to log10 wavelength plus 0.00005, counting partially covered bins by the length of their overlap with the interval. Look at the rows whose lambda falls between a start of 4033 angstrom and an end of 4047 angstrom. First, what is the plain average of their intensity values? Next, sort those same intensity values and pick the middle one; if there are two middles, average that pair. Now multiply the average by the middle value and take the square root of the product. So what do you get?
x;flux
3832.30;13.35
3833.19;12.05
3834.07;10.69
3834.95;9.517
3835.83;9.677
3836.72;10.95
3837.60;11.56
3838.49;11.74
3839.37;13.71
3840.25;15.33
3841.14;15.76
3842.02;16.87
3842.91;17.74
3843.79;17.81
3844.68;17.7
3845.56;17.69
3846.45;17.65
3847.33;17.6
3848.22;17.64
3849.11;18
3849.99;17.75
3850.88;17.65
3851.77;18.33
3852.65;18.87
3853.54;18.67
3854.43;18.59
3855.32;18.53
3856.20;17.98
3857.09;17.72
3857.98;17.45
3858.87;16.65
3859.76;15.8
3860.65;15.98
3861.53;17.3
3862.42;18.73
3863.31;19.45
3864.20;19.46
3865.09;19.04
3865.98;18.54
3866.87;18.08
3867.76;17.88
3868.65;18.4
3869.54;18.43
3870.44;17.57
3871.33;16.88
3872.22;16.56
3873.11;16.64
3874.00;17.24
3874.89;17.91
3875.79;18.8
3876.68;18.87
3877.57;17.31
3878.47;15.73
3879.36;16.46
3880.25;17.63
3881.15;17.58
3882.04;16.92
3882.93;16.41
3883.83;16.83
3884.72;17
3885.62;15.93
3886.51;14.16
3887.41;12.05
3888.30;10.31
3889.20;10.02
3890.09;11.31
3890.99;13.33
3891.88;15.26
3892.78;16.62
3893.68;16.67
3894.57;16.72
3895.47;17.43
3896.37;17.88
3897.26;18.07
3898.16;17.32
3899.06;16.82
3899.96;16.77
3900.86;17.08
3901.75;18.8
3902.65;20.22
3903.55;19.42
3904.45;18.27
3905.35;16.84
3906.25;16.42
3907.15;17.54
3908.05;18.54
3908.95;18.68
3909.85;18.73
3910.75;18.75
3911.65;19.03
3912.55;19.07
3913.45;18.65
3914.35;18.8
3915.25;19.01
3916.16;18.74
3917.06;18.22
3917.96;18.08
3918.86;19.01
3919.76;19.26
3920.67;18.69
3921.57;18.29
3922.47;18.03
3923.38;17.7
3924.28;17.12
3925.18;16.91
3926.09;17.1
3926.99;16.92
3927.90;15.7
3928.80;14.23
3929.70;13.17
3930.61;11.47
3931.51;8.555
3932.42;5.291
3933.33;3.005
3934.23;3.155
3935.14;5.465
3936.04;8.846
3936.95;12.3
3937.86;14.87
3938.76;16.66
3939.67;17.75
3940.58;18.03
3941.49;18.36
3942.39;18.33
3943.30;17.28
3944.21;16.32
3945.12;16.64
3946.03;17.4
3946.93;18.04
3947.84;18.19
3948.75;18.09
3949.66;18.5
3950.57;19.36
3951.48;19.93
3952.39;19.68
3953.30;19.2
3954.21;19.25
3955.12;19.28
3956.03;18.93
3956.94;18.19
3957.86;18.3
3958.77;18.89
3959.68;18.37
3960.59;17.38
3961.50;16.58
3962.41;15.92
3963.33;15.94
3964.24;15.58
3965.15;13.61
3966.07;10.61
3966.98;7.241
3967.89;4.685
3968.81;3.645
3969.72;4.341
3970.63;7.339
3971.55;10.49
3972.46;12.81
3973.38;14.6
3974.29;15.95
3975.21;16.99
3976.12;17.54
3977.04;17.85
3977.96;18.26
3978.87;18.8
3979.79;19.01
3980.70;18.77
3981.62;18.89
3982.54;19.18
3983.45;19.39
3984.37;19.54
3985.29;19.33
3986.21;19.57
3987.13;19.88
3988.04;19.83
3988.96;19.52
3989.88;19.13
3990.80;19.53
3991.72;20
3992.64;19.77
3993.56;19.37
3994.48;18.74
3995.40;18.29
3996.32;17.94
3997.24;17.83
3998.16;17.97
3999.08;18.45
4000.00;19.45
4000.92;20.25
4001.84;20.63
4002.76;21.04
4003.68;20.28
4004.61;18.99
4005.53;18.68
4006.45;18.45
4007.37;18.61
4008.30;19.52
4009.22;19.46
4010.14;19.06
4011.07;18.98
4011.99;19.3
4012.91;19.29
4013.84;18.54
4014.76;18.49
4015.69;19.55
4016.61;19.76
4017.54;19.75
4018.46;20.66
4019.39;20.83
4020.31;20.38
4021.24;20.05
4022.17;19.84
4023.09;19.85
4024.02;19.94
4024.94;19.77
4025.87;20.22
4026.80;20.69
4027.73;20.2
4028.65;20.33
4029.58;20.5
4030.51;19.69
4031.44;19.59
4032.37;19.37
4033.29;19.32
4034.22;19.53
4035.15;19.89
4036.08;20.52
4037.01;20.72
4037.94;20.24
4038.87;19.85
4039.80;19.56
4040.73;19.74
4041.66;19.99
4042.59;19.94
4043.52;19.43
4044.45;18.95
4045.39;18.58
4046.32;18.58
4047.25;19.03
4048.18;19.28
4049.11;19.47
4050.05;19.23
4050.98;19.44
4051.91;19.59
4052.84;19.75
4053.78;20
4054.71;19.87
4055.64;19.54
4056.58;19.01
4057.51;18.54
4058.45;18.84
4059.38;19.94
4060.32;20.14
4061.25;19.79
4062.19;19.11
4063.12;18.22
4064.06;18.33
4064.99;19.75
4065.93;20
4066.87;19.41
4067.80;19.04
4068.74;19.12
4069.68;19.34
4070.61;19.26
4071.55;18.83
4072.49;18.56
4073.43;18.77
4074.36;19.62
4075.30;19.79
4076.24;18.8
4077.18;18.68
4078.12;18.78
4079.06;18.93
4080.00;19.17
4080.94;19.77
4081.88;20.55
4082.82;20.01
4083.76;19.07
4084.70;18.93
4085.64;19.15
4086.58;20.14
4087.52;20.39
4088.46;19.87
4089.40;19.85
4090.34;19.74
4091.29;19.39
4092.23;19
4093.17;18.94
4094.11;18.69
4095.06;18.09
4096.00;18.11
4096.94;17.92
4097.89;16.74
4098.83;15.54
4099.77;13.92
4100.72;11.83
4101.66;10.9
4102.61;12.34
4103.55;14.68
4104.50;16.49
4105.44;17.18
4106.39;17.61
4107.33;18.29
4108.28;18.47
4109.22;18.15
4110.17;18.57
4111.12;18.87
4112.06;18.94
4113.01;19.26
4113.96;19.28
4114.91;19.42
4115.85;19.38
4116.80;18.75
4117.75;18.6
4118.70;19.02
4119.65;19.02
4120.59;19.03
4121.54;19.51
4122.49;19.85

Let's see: 19.7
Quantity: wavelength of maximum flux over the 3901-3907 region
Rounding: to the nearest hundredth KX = 3902.65 angstrom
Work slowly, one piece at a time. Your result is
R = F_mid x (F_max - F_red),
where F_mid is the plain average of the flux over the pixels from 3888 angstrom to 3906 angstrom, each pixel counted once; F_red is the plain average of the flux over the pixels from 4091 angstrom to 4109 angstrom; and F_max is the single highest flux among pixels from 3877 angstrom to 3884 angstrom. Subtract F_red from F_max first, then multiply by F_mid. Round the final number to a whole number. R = 18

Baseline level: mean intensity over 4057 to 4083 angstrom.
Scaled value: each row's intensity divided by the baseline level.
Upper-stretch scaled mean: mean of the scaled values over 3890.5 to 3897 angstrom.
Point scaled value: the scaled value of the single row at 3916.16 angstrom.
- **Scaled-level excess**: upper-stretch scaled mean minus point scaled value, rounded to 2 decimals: -0.13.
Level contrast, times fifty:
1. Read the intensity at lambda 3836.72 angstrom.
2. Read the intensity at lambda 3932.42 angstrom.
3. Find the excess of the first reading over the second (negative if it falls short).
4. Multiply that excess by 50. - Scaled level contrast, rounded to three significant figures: 283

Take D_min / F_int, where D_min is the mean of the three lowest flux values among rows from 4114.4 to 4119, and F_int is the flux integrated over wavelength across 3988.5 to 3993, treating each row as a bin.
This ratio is 0.21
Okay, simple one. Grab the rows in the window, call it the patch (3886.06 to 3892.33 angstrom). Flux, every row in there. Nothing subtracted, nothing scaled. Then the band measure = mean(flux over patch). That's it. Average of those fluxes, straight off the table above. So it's 12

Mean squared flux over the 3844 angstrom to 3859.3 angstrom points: 321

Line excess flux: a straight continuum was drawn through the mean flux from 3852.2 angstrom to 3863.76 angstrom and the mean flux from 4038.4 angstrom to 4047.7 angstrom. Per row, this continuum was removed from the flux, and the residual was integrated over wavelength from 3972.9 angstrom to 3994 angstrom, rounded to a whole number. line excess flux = -3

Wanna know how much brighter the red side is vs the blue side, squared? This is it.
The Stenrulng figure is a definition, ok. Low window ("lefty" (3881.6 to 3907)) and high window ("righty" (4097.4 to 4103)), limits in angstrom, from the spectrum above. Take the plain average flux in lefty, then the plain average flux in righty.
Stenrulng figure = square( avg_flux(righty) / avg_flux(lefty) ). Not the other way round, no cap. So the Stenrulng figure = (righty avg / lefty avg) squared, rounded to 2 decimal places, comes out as 0.71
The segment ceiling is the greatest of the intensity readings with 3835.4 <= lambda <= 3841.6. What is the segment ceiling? 15.76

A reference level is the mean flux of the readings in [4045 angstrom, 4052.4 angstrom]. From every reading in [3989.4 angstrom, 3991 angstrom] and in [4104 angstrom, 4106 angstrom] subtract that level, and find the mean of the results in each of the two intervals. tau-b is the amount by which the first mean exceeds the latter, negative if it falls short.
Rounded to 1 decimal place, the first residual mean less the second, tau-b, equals 2.5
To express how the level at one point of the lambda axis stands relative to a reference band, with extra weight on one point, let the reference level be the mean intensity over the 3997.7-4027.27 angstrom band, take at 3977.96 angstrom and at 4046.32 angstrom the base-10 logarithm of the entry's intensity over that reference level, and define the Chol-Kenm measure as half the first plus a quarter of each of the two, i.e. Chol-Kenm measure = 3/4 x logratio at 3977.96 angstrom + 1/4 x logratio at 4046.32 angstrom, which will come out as -0.029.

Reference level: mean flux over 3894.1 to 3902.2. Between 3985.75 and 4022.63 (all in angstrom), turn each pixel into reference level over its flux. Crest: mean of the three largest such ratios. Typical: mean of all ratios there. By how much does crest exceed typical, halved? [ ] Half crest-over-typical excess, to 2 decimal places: 0.04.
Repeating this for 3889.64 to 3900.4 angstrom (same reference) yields 0.12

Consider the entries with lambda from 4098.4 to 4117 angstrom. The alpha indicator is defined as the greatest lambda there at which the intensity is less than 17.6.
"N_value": 4105.44 angstrom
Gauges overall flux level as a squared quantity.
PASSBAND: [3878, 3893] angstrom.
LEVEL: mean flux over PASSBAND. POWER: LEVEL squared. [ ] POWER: 222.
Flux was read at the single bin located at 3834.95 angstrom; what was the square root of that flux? 3.08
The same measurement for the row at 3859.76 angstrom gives 3.97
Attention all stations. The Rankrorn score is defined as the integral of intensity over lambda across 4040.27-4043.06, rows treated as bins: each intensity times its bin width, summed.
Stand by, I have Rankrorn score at 55.5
